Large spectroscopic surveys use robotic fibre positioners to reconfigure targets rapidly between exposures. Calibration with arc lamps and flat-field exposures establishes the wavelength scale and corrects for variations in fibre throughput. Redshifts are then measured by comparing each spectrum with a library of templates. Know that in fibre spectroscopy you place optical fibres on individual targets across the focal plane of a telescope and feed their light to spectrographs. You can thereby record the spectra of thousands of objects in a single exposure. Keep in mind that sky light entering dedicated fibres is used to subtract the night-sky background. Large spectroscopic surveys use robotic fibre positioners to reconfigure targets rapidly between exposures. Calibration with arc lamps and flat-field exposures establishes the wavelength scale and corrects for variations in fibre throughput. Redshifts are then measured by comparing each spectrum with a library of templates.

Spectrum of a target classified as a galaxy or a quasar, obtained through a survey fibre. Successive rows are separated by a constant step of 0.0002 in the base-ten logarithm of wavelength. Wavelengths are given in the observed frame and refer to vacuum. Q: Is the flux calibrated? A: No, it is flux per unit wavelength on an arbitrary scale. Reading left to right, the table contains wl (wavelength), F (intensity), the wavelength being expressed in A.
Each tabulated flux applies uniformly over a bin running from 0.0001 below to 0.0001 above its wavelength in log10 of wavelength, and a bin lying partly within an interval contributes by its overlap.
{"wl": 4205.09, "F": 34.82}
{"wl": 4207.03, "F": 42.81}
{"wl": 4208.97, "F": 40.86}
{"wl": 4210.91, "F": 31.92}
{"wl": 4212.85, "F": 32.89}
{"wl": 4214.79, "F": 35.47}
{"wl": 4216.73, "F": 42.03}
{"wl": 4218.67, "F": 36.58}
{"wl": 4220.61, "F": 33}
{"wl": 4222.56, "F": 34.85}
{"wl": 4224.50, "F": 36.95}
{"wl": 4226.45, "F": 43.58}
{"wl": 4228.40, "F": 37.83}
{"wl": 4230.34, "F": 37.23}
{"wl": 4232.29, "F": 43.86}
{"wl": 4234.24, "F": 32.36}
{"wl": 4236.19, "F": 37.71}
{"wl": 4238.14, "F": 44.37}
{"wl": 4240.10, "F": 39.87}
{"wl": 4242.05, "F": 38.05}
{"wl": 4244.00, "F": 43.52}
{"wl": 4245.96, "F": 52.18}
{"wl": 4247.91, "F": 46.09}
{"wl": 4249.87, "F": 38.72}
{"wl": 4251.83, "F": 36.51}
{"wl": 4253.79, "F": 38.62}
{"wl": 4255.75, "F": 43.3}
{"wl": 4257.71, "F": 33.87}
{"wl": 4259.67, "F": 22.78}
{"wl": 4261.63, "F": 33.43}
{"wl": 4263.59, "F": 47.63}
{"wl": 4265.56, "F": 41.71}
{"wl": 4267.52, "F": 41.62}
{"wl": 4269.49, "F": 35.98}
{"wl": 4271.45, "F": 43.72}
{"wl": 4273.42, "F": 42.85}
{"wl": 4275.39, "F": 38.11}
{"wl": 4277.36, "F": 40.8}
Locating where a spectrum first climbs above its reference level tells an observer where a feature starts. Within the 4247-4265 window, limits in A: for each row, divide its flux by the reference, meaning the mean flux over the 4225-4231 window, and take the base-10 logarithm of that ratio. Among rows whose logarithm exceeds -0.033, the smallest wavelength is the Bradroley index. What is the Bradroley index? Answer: 4247.91 A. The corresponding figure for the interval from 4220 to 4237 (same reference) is 4224.50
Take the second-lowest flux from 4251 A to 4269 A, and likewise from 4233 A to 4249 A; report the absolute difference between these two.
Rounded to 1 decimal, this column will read 4.3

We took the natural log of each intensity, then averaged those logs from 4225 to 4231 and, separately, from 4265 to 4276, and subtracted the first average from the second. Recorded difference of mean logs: 0.03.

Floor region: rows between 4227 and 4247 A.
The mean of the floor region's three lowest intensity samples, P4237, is 35.8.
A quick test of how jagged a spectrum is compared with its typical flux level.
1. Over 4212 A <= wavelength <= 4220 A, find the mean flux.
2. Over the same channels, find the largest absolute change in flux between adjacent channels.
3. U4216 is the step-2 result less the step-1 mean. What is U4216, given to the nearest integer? -30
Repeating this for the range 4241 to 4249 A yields -36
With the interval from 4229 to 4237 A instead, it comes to -26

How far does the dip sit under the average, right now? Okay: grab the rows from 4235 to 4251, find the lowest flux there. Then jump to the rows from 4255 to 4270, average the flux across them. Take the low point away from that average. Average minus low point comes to -0.2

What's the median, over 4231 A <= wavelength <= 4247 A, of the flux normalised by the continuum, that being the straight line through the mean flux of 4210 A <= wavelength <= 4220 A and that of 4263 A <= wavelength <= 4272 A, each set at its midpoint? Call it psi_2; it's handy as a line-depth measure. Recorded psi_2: 1.07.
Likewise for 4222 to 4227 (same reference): 1.00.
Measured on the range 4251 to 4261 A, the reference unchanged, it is 0.91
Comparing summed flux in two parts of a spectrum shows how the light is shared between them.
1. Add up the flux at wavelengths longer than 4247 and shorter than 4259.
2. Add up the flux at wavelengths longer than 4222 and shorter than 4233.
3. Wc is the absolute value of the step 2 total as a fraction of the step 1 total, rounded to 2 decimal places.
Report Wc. 0.99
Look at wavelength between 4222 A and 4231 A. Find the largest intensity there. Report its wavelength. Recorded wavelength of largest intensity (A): 4226.45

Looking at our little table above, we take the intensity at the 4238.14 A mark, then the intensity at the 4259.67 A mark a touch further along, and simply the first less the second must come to 22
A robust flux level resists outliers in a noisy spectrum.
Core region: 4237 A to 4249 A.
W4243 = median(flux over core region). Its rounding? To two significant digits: 44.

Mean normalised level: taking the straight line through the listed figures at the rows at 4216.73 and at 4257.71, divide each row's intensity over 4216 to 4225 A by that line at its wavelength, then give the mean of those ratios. 0.9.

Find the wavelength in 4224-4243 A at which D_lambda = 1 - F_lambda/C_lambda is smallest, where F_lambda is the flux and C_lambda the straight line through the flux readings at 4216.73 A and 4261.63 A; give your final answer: 4238.14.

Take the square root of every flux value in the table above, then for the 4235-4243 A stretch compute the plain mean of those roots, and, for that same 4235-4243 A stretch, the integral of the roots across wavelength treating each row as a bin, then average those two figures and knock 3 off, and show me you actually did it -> 25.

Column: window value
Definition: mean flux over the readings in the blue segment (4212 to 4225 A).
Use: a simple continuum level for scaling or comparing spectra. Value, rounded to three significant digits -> 36.0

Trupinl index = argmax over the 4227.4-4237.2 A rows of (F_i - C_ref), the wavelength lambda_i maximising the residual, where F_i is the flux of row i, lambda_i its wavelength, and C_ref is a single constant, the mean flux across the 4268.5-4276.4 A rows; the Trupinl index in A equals 4232.29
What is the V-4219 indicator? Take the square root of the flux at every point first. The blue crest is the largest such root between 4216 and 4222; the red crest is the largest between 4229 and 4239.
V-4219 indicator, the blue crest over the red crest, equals 0.97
